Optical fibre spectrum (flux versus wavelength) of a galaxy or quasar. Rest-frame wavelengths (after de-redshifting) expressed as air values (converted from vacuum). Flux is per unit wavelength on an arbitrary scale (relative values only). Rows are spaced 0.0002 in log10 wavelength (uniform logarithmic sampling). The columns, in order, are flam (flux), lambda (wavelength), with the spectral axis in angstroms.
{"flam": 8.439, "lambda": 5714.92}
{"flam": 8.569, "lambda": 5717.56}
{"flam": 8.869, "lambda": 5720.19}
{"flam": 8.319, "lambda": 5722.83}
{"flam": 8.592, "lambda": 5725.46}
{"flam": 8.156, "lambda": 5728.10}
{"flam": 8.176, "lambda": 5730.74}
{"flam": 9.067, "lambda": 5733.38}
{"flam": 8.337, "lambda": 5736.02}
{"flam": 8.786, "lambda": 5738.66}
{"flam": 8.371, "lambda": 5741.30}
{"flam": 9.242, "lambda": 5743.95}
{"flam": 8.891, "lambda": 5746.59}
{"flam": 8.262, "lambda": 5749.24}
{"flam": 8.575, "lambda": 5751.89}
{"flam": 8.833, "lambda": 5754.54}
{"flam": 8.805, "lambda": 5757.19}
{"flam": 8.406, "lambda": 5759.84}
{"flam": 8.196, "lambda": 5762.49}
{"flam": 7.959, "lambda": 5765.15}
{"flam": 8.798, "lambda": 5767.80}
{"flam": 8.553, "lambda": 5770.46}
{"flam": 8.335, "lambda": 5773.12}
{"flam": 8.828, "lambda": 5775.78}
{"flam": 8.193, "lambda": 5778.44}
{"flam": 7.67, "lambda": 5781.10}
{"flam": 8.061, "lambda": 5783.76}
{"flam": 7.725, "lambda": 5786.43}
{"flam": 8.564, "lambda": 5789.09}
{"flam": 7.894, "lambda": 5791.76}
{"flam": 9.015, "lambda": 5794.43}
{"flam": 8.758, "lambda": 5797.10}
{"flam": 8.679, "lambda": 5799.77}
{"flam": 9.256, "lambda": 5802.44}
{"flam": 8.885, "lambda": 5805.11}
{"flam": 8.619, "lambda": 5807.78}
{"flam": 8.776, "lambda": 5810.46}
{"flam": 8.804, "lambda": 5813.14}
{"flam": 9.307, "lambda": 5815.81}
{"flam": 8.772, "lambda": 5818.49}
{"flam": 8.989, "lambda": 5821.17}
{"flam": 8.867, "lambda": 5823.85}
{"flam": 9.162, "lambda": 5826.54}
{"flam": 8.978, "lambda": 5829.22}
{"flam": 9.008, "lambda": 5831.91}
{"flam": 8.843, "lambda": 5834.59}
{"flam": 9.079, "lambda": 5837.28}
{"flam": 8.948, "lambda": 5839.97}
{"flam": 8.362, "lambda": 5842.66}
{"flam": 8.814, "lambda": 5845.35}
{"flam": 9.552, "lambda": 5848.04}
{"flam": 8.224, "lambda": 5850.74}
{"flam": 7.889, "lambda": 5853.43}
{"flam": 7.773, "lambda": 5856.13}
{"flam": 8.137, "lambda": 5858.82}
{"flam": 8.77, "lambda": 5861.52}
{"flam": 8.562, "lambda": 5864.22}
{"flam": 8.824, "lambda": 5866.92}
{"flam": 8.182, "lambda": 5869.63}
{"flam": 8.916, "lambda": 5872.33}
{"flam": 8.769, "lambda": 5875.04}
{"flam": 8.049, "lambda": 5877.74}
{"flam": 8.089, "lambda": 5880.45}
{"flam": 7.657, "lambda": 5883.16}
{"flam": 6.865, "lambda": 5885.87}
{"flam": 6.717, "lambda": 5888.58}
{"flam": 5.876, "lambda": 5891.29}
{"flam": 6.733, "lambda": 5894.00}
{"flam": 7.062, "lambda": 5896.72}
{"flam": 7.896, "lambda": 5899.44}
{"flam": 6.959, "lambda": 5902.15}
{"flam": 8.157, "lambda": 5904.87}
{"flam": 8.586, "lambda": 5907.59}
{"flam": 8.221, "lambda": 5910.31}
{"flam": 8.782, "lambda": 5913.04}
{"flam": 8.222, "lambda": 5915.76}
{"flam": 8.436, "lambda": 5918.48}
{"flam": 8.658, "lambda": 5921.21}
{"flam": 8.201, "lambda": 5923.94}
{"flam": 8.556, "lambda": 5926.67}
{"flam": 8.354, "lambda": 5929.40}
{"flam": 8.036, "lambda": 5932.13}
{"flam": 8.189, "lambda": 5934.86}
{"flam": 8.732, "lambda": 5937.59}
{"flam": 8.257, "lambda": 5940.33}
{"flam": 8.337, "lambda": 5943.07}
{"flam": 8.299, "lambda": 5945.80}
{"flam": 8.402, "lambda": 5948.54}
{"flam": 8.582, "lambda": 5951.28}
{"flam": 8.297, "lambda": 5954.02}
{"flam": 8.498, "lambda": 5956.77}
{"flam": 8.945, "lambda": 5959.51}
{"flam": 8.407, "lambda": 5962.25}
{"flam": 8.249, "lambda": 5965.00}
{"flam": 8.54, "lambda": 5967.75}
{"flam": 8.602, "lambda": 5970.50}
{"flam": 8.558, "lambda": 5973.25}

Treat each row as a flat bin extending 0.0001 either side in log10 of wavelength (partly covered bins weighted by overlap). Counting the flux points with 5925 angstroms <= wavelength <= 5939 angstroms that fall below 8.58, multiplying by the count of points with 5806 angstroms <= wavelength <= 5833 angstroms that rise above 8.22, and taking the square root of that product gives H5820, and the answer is 6.3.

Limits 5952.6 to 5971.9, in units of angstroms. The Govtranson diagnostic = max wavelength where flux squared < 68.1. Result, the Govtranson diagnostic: 5965.00 angstroms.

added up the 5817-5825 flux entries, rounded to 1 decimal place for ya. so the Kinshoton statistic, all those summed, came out 26.6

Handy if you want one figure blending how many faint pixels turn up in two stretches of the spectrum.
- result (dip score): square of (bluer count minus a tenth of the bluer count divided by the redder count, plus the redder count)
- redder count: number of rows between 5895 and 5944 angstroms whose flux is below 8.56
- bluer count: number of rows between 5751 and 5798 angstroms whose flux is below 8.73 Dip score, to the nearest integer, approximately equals 672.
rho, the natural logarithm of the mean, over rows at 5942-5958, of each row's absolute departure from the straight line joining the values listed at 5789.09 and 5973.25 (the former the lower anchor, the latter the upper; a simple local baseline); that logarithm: -1.81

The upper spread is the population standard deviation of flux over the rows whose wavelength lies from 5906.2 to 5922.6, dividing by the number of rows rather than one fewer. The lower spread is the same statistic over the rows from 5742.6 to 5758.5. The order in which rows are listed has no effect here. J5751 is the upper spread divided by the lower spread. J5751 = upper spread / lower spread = 0.71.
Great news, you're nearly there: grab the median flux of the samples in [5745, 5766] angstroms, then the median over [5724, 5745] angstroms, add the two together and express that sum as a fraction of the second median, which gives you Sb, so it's 2.00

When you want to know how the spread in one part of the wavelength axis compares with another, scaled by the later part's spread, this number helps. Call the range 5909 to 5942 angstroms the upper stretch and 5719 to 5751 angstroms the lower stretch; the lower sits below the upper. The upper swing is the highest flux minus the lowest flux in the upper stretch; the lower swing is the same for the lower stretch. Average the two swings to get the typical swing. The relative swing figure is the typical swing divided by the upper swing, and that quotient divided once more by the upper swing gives 1.6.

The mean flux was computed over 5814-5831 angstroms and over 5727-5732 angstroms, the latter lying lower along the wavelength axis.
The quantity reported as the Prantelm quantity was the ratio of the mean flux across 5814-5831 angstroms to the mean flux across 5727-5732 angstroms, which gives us 1.10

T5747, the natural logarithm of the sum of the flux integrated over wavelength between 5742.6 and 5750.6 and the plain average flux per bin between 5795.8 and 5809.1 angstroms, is 4.37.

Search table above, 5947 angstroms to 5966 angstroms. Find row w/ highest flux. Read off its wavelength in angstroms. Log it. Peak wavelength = 5959.51 angstroms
